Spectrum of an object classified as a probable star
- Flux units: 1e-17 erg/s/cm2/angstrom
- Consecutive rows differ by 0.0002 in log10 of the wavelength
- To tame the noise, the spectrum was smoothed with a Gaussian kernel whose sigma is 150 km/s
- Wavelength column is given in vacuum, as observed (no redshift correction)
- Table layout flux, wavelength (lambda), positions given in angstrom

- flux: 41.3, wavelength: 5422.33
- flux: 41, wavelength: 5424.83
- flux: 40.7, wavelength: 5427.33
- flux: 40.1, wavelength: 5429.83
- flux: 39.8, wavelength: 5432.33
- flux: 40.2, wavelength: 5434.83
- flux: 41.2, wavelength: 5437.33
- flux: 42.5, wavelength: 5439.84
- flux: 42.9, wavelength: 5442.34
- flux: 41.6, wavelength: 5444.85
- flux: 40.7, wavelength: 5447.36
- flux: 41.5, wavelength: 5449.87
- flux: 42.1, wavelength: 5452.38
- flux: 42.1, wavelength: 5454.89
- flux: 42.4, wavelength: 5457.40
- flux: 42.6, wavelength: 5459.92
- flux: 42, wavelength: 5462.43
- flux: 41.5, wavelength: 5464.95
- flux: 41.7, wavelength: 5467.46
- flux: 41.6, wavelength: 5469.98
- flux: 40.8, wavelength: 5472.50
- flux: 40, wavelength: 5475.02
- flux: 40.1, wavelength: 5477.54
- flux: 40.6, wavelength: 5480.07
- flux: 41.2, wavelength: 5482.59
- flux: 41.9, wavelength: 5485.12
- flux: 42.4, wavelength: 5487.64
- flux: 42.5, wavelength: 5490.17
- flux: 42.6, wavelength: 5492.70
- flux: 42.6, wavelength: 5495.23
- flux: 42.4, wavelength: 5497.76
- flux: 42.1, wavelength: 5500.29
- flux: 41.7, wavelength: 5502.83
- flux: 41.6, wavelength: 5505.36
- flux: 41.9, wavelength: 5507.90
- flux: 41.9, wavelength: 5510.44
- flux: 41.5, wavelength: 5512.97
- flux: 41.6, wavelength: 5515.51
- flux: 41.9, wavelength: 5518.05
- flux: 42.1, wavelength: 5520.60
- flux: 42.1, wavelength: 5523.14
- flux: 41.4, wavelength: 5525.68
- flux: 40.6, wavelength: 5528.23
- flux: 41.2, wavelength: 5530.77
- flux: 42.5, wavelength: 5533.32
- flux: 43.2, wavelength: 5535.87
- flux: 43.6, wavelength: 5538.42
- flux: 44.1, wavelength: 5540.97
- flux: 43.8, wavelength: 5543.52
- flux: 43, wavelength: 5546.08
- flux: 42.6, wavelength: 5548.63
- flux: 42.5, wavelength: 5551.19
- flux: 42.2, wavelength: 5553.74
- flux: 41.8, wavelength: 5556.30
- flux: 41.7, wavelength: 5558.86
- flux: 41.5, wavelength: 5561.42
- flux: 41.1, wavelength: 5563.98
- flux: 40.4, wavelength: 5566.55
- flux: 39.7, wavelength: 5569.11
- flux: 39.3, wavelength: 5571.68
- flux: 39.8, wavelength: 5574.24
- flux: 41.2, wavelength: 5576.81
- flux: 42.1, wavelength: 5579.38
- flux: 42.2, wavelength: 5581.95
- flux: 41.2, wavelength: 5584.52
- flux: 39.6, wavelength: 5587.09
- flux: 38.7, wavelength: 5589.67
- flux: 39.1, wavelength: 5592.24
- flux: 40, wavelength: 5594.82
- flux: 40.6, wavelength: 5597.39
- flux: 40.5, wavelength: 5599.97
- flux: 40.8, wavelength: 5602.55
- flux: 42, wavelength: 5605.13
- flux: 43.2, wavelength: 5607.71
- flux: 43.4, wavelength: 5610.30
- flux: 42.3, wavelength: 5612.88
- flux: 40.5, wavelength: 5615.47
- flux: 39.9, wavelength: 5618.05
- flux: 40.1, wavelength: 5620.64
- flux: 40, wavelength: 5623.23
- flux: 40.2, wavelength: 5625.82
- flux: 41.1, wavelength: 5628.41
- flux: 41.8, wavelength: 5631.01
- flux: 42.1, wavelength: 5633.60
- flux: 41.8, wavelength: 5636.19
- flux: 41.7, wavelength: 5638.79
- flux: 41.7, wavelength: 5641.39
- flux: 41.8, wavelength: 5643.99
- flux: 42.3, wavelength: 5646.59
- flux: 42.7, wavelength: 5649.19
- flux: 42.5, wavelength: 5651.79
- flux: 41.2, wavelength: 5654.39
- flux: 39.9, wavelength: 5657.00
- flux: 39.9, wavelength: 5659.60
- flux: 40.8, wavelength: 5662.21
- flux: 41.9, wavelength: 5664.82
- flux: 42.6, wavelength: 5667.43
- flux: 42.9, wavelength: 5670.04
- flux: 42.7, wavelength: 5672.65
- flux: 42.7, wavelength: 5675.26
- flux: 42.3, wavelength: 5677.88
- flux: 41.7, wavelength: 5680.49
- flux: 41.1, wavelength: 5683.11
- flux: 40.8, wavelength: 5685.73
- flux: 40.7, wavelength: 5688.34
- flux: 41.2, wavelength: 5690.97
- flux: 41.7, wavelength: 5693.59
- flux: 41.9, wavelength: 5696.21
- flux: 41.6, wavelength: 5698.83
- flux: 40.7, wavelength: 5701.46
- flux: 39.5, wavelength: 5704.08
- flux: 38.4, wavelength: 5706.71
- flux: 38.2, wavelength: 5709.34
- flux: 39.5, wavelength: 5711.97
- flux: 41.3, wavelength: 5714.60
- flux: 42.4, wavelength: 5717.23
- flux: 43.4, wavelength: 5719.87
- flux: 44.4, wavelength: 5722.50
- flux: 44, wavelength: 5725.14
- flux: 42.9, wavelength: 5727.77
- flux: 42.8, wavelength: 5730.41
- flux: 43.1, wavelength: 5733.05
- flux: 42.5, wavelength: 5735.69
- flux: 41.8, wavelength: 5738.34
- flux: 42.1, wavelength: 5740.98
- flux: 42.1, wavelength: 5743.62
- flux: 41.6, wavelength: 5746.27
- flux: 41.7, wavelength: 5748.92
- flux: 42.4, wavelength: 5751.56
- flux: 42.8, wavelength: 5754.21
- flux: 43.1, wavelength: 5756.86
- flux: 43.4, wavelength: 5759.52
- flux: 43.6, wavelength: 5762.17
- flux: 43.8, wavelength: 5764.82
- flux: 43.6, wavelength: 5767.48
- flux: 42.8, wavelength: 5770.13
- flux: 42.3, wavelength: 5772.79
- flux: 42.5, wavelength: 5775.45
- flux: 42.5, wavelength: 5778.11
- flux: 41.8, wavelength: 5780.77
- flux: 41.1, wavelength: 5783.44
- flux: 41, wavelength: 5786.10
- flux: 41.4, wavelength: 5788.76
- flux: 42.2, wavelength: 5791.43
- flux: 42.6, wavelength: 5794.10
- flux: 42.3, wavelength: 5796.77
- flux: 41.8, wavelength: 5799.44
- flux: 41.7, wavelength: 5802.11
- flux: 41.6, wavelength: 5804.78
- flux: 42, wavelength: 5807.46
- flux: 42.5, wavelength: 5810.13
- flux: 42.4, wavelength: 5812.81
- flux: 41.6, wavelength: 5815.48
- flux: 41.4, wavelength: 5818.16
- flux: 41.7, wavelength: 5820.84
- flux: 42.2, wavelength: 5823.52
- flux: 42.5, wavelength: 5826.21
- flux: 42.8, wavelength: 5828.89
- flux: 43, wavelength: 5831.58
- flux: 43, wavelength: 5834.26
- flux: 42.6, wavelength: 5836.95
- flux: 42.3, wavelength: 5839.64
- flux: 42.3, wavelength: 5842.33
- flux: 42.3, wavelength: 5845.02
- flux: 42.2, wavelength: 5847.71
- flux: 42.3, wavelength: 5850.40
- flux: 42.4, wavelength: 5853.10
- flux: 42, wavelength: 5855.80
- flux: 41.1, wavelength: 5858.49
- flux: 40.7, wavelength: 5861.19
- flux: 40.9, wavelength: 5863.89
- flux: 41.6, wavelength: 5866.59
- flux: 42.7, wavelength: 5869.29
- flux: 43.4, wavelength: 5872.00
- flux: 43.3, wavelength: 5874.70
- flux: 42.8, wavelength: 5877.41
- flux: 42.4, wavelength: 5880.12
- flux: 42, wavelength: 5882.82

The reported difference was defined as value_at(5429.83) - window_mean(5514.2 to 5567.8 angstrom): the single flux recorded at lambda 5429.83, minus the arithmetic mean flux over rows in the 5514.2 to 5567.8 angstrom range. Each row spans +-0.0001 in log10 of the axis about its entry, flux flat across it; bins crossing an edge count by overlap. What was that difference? -2.0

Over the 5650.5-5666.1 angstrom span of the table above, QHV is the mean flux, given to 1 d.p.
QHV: 41.0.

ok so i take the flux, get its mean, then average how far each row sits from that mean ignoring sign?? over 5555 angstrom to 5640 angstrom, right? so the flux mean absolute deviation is 1.0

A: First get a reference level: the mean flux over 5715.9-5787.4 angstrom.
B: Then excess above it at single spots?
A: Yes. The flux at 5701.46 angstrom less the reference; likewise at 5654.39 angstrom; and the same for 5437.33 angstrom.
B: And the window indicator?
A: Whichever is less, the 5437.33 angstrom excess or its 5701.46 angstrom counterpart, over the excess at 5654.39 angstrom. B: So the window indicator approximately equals 1.3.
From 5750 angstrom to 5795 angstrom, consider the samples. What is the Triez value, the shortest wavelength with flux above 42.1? 5751.56 angstrom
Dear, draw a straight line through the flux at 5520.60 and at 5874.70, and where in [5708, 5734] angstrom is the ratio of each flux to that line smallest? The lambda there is 5709.34 angstrom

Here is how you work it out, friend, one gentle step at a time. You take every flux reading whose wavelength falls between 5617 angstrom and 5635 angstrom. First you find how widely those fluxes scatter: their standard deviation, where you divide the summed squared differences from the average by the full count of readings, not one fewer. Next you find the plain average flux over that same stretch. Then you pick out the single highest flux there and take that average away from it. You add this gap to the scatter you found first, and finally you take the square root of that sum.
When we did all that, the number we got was 1.5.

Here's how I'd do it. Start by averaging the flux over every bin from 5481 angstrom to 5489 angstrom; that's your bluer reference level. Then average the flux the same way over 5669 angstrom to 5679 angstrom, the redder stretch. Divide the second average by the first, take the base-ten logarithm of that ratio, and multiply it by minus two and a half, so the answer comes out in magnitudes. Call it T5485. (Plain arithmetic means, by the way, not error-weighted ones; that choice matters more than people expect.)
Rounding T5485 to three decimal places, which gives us -0.021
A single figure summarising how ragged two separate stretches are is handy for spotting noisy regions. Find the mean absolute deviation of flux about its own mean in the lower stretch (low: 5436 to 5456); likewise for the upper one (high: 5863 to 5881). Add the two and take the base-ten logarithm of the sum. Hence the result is 0.10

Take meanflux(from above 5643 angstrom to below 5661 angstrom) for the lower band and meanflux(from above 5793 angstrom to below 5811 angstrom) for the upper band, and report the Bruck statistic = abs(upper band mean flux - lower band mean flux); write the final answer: 0.6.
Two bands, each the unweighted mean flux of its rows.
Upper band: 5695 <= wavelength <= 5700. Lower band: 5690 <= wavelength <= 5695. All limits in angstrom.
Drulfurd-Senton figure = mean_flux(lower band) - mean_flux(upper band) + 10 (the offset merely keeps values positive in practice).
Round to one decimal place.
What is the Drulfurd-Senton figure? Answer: 9.7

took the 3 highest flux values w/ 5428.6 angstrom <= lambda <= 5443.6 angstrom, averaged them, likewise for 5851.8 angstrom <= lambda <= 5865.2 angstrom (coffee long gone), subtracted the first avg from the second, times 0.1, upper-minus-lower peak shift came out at -0.04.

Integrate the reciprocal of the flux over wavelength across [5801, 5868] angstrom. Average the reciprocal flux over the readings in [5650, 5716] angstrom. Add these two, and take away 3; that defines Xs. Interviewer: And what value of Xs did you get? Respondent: -1.38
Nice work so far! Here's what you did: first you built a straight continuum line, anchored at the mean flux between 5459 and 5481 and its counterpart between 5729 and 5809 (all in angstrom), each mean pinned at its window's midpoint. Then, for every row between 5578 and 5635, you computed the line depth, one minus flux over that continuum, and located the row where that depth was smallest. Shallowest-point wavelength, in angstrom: 5610.30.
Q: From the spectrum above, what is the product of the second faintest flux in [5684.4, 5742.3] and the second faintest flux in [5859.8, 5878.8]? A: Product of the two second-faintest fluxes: 1571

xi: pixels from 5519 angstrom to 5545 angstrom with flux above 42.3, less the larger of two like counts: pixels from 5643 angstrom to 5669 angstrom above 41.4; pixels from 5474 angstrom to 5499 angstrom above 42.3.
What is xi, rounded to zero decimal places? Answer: -1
